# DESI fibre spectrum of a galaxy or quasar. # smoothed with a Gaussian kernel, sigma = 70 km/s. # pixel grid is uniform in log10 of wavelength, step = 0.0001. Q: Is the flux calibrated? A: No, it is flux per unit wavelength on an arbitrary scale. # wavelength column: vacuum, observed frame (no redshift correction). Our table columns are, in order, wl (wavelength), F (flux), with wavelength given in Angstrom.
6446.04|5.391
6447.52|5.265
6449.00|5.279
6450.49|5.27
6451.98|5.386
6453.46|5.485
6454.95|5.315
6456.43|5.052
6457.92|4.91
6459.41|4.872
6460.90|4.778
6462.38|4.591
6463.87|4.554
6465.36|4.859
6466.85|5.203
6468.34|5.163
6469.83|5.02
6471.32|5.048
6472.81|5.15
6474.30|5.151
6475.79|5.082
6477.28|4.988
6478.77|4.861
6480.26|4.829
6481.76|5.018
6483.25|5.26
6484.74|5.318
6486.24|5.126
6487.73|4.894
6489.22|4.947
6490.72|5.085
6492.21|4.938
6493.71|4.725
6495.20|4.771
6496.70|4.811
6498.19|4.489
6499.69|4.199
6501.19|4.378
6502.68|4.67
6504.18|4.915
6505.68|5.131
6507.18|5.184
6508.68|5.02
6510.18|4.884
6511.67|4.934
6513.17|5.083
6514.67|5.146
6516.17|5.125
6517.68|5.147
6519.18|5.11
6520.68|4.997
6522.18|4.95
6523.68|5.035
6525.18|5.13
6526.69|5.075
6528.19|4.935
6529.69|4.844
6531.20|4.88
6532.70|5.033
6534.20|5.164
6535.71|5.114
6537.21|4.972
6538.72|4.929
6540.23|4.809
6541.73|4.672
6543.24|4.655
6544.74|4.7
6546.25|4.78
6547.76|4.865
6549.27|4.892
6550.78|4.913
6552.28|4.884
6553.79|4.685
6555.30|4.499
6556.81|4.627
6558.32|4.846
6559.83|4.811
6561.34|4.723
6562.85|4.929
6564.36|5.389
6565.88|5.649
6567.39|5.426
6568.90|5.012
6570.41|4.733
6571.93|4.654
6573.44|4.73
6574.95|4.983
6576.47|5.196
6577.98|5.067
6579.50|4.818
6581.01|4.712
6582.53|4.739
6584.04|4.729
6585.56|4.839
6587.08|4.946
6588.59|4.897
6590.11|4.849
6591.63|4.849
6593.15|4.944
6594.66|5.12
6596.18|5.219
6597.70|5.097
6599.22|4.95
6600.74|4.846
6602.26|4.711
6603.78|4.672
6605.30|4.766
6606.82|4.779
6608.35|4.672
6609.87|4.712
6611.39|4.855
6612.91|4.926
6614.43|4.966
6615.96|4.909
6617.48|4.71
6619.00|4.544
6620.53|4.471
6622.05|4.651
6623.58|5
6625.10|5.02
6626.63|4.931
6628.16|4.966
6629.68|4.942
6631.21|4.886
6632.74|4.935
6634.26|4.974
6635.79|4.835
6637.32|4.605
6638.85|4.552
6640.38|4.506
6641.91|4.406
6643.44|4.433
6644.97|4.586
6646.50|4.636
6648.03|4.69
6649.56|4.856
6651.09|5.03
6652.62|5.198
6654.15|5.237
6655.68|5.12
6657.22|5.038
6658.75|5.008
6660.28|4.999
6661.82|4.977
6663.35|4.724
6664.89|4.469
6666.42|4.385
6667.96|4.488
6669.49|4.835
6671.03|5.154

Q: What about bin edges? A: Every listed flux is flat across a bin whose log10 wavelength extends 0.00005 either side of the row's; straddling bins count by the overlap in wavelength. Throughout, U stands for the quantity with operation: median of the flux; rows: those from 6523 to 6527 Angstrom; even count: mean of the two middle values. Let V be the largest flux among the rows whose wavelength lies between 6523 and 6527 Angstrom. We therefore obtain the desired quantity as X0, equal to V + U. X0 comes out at 10.2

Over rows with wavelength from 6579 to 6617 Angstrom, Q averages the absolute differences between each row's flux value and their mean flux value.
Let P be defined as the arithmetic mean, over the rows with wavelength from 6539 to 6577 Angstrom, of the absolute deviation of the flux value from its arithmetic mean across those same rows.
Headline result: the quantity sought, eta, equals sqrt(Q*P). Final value 0.146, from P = 0.196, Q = 0.109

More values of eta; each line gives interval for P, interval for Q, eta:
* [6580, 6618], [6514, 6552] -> 0.120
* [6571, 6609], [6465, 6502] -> 0.165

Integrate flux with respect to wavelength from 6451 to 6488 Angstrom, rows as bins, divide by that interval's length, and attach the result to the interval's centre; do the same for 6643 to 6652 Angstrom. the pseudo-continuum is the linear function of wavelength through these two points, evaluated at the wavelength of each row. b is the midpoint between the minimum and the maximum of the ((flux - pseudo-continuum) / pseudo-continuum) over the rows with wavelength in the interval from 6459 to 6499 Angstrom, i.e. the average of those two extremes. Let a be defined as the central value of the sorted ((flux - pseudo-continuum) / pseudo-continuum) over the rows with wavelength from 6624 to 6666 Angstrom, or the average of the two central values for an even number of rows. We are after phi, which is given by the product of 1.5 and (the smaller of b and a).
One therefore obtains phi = -0.030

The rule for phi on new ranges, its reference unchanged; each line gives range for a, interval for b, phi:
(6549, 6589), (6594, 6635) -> -0.003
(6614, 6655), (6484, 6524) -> -0.073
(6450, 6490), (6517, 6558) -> -0.023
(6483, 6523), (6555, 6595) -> 0.001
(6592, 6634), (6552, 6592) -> 0.040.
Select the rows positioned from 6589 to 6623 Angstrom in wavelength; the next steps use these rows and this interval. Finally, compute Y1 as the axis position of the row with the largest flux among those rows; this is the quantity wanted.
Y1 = 6596.18 Angstrom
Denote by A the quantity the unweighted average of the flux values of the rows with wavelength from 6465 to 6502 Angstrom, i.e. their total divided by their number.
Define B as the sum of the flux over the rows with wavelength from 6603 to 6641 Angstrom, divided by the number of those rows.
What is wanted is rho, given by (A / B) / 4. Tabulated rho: 0.257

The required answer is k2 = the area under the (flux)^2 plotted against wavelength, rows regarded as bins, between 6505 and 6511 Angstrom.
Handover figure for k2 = 153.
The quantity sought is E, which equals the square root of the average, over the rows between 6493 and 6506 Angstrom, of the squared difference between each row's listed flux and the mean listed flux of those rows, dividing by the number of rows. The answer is 0.27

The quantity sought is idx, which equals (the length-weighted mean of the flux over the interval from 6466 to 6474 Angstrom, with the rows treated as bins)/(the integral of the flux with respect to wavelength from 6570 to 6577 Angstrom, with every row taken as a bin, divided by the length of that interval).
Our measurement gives 1.05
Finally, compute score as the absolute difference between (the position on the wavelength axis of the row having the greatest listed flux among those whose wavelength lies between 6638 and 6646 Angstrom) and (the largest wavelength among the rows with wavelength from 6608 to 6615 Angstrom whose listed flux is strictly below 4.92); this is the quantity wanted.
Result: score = 33.6 Angstrom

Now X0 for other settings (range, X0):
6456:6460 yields 10.0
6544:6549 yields 9.6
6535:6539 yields 10.1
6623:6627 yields 10.0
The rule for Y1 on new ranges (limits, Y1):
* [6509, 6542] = 6534.20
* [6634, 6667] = 6654.15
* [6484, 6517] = 6484.74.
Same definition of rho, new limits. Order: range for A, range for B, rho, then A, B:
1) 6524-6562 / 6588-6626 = 0.251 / 4.86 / 4.85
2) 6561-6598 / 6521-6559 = 0.255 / 4.97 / 4.88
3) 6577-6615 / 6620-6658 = 0.252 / 4.87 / 4.82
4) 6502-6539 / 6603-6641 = 0.262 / 5.02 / 4.79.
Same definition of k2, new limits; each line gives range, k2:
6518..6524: 152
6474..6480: 150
